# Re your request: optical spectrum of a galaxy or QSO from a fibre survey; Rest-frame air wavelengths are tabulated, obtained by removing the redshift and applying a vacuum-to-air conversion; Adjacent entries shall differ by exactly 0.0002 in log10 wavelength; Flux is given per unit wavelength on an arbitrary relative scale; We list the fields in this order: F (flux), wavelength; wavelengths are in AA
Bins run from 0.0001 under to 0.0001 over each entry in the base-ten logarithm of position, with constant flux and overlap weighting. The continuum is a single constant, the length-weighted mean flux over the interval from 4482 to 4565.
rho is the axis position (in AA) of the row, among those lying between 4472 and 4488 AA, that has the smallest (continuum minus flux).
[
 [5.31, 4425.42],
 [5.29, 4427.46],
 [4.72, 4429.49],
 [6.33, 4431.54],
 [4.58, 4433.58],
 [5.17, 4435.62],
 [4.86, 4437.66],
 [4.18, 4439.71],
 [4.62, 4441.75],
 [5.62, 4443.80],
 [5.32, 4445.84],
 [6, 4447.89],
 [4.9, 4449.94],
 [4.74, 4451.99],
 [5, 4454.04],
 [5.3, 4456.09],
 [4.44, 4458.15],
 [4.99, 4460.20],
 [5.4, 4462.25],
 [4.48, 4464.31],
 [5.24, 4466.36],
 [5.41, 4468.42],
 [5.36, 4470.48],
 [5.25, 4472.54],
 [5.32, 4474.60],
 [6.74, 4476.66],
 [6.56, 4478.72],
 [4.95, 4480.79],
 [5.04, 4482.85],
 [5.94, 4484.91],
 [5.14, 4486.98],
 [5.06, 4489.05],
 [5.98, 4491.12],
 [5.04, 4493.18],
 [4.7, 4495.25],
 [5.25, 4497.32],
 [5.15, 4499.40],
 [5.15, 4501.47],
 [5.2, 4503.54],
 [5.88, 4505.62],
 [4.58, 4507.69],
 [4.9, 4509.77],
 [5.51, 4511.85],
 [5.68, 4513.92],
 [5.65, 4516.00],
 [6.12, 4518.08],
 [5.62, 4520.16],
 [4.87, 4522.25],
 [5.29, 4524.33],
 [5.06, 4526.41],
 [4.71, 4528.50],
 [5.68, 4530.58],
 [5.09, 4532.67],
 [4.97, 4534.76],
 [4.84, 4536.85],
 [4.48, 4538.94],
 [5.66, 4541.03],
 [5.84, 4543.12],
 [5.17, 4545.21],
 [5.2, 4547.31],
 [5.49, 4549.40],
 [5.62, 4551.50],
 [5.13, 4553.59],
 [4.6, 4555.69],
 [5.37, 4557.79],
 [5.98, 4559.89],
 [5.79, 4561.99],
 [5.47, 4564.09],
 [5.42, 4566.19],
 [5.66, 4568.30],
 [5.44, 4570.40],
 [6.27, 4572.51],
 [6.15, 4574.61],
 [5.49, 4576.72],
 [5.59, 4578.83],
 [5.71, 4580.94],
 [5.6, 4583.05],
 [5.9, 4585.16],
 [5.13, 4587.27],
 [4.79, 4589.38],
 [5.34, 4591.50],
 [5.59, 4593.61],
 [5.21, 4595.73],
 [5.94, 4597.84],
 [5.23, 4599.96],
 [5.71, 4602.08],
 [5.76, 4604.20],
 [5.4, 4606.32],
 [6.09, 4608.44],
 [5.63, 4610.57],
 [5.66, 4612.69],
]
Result 4476.66 AA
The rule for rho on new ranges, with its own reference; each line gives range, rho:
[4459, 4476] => 4468.42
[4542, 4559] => 4543.12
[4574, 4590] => 4574.61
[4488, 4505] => 4491.12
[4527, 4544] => 4543.12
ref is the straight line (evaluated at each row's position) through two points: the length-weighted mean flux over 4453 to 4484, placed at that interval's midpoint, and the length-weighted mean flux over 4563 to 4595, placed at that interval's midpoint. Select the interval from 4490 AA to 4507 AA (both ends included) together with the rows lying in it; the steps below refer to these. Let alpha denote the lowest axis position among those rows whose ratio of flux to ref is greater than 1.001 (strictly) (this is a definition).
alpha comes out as 4491.12 AA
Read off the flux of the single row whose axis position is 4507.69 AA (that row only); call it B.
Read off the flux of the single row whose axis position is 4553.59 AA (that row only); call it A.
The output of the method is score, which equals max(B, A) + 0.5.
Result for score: 5.63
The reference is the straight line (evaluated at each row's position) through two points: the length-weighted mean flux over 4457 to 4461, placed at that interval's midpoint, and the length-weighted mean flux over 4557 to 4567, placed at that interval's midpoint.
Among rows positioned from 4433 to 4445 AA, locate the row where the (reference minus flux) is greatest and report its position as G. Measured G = 4439.71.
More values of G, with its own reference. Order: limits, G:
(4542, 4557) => 4555.69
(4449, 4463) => 4458.15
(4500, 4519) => 4507.69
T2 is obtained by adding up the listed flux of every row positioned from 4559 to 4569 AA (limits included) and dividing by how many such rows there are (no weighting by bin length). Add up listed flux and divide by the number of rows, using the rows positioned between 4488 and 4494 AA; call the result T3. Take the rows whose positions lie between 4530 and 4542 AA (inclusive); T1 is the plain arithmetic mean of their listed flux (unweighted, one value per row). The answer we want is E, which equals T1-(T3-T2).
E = 5.42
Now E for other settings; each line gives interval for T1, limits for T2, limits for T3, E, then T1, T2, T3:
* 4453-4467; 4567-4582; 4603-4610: 4.99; 4.98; 5.8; 5.75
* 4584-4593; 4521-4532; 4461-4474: 5.22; 5.29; 5.1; 5.19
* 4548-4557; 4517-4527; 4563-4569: 5.09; 5.21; 5.4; 5.52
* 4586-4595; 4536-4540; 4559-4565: 4.13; 5.21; 4.7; 5.75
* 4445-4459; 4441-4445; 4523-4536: 5.09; 5.10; 5.1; 5.13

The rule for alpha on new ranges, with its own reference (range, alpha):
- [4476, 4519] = 4476.66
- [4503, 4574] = 4505.62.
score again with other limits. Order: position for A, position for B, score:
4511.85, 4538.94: 6.01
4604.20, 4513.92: 6.26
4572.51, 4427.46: 6.77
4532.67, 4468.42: 5.91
